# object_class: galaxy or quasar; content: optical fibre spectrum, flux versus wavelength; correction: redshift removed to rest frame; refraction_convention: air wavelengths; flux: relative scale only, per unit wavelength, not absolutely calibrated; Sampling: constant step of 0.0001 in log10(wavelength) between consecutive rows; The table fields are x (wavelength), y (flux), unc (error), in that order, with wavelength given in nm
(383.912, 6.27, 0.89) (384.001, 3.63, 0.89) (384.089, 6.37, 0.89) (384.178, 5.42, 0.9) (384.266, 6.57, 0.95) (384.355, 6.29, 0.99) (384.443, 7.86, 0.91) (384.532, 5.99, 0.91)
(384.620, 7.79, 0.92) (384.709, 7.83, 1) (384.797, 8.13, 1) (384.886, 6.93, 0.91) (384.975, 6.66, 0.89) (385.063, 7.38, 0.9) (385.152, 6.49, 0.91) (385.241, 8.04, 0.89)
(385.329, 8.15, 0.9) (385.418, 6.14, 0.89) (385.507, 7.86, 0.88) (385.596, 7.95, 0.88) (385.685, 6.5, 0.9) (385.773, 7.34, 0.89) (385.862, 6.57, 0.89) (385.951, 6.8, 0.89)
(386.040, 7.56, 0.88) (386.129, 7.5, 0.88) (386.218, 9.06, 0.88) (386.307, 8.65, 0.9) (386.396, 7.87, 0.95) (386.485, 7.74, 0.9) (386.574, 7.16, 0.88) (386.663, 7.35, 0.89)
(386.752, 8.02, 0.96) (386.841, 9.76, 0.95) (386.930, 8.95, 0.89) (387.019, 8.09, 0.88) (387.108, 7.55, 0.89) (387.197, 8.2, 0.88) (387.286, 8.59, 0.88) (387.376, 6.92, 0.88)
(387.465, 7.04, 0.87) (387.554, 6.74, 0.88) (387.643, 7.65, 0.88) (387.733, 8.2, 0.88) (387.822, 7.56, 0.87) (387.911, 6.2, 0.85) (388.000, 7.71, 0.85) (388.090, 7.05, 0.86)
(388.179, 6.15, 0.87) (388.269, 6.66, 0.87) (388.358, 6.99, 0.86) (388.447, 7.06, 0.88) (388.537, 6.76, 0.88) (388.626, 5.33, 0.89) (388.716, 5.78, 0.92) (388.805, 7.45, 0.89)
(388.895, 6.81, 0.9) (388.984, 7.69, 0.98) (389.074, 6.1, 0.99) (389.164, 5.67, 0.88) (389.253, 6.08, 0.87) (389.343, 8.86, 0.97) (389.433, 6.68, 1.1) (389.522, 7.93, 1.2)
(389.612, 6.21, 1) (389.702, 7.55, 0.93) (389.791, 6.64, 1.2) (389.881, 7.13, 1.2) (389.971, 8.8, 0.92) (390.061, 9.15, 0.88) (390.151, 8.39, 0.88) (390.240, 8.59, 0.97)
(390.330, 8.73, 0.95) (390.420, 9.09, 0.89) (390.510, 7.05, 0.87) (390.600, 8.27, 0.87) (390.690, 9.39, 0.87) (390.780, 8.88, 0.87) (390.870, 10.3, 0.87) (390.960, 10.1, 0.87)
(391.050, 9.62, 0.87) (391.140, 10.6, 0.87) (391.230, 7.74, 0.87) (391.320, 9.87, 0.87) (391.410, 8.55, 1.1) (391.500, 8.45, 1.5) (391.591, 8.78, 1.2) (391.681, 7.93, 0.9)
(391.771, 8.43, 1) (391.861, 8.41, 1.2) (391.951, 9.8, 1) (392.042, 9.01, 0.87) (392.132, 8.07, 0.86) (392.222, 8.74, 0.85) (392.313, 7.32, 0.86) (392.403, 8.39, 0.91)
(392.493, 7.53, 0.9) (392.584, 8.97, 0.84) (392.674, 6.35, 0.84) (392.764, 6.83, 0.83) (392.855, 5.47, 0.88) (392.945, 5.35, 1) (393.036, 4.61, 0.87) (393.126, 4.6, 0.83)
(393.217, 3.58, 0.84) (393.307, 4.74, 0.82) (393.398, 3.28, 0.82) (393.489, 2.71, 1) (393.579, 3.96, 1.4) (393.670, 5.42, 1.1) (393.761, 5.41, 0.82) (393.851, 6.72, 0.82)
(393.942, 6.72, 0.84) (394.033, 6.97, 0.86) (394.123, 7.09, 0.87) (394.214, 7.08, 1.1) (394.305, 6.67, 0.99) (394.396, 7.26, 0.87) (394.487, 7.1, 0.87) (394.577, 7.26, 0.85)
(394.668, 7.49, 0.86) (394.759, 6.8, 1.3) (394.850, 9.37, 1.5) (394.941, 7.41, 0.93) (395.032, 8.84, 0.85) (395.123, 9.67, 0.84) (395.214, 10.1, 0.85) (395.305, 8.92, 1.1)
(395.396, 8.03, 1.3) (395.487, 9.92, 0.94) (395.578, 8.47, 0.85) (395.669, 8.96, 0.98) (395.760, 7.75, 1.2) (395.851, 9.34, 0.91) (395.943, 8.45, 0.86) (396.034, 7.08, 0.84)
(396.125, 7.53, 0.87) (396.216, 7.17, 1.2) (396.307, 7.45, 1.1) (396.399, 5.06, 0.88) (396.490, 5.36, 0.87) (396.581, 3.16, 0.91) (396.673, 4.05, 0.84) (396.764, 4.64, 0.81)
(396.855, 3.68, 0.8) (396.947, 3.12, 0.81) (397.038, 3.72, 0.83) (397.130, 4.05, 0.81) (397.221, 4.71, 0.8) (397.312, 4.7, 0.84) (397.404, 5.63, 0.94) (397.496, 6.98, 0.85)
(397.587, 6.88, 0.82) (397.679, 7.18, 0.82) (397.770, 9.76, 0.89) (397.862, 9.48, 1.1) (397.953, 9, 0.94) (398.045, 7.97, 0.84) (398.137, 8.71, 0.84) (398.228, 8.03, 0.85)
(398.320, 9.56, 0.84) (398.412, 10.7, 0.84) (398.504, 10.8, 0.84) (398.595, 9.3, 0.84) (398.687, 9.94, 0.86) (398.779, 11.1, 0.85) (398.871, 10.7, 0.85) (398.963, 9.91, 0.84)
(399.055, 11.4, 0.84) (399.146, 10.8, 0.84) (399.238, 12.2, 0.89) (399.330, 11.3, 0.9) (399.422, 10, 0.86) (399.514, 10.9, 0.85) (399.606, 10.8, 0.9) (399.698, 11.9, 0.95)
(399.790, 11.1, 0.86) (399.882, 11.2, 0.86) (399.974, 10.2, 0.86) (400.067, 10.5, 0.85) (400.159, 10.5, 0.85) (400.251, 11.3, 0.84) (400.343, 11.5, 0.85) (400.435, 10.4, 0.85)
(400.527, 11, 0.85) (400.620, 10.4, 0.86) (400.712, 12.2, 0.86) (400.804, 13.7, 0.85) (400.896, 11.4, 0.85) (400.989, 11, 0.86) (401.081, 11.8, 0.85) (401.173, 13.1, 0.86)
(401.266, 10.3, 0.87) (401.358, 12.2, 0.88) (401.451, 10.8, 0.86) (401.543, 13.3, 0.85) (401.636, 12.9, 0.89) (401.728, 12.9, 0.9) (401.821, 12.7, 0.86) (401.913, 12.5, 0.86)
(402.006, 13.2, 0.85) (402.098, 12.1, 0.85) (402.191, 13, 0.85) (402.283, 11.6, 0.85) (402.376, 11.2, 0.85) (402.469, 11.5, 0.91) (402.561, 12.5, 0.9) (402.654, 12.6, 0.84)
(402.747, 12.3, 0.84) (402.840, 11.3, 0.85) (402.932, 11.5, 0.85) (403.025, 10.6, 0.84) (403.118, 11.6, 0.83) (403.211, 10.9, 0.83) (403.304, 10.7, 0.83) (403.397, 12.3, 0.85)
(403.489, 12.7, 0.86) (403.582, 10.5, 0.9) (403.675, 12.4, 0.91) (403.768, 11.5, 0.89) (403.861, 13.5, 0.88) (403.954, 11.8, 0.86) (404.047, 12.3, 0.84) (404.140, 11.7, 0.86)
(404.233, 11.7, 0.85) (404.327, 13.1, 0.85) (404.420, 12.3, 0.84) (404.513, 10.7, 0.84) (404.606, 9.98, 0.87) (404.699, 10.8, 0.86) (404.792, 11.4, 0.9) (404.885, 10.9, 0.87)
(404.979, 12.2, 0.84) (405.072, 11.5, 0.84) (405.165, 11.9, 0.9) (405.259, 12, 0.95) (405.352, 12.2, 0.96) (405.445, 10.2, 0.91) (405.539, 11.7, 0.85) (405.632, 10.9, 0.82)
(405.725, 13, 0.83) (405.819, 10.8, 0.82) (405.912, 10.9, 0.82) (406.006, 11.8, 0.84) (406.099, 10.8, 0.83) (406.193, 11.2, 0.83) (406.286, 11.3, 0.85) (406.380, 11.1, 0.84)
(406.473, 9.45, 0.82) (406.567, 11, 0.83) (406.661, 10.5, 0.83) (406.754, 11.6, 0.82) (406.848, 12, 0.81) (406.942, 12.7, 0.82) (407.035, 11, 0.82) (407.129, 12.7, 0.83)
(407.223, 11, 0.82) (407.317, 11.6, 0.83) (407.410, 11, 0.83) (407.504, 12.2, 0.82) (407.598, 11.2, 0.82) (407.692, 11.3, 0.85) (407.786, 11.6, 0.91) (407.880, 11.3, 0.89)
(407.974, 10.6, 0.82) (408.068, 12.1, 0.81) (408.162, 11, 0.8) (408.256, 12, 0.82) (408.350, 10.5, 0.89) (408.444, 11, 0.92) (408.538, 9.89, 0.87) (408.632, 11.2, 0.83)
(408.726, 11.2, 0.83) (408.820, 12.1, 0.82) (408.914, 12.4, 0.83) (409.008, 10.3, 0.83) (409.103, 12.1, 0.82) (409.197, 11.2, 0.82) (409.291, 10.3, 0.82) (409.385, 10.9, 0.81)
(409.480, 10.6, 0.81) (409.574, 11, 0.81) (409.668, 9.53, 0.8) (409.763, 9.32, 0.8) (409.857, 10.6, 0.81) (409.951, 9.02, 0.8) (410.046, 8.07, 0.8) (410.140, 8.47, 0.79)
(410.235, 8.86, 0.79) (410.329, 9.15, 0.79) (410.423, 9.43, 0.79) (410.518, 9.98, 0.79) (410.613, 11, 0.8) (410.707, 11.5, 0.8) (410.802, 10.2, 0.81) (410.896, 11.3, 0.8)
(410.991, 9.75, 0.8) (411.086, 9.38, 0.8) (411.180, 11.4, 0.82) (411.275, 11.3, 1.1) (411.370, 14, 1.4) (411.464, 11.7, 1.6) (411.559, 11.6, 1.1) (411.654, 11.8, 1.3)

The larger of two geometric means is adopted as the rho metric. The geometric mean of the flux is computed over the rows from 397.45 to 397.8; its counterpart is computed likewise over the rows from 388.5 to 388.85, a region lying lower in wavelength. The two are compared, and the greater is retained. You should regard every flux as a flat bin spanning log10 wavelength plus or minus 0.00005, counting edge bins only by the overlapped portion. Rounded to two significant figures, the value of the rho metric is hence 7.6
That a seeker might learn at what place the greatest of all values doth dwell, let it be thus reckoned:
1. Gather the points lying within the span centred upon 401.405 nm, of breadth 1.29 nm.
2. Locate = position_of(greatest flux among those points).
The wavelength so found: 400.804 nm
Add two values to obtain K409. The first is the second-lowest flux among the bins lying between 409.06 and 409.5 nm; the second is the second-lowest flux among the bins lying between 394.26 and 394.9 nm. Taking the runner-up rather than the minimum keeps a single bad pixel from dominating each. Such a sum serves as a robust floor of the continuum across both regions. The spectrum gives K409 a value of 17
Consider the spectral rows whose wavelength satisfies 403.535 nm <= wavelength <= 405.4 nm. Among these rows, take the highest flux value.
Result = 13.5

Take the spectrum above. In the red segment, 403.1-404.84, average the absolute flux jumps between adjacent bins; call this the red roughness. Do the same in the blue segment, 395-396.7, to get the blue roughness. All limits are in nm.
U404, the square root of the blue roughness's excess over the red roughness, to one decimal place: 0.2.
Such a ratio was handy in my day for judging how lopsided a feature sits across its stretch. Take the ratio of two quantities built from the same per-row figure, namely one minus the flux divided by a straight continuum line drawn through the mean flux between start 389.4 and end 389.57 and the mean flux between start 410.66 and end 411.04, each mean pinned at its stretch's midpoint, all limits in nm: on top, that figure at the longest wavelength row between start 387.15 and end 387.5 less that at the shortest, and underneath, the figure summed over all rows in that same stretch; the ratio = -0.4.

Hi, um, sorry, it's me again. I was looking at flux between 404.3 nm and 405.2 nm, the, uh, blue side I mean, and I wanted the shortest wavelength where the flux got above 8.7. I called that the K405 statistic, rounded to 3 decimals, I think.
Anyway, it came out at 404.327 nm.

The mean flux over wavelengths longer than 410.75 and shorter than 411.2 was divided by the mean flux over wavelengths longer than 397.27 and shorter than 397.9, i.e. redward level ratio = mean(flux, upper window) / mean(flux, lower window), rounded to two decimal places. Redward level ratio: 1.44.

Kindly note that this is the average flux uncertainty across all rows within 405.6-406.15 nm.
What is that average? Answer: 0.83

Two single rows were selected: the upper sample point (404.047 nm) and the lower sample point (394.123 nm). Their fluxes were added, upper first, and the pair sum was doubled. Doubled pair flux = 39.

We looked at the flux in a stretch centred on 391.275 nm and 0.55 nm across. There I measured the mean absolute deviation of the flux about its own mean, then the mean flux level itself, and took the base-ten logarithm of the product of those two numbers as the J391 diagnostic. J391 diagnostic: 0.91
